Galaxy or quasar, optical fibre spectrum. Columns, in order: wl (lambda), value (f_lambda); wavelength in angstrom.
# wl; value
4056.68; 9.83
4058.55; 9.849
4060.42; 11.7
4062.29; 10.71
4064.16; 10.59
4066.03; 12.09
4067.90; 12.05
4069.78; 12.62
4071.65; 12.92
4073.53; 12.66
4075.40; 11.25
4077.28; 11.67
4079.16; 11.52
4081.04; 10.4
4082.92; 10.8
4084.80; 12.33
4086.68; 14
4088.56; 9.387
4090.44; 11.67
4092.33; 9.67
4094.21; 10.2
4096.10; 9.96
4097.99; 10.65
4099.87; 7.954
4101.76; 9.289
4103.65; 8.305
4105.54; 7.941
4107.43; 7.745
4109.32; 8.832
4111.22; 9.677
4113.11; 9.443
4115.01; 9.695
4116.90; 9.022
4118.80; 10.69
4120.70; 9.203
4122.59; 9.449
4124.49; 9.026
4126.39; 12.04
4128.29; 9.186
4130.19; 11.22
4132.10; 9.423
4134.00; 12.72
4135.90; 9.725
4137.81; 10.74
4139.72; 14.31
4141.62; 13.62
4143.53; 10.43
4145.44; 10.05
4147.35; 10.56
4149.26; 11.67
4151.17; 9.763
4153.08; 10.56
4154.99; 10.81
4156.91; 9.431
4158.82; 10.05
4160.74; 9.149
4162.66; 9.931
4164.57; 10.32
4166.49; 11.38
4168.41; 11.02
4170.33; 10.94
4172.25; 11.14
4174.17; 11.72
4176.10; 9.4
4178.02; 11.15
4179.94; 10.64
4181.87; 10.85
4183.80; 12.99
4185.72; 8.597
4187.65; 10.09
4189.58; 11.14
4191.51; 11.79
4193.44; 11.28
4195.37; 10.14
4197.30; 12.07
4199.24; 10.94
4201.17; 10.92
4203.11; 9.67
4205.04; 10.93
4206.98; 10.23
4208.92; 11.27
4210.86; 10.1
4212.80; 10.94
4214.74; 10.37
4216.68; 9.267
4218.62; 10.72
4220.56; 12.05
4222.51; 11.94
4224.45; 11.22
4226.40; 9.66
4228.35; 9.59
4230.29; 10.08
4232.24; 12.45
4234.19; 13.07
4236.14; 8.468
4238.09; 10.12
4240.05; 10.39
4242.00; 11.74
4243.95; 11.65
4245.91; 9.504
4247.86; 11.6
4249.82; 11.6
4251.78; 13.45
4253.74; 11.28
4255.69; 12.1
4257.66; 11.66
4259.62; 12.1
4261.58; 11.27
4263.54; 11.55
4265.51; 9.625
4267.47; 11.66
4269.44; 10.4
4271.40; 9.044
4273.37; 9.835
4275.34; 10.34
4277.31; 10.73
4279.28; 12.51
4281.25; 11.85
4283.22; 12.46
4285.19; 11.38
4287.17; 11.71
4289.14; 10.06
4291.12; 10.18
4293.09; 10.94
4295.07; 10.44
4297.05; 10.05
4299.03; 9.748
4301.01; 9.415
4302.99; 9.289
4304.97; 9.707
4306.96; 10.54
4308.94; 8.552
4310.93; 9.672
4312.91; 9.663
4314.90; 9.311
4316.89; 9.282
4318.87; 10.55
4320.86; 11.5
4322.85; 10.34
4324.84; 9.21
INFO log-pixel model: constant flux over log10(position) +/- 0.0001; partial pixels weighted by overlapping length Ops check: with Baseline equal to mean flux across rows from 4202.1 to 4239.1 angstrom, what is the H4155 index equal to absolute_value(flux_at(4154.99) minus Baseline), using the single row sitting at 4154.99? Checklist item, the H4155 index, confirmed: 0.2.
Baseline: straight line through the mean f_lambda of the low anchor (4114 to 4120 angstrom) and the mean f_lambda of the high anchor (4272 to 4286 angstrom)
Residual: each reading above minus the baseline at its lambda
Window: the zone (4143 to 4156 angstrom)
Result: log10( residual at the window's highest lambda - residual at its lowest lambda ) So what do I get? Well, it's -0.6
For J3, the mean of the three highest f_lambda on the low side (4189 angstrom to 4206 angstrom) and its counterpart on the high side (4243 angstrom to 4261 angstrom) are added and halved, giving 12.1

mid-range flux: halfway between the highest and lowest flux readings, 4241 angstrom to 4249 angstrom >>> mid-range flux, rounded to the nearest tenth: 10.6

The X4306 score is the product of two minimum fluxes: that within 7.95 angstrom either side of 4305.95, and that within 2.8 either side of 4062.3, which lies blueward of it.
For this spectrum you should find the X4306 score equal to 91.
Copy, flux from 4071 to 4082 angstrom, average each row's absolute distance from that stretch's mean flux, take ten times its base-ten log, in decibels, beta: -1.5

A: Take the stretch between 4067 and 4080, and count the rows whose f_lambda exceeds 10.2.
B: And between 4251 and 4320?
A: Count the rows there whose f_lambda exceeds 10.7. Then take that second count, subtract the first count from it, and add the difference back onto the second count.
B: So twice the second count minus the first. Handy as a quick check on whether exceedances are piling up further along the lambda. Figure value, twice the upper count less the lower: 23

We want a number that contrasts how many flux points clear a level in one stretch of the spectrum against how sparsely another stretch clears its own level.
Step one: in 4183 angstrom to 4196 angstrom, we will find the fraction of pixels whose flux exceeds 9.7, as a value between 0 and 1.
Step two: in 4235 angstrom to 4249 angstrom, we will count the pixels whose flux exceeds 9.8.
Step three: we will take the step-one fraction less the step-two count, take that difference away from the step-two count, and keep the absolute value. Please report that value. 9.1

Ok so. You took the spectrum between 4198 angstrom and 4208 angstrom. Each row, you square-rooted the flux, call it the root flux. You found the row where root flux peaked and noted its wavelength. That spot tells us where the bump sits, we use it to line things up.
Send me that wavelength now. 4199.24 angstrom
